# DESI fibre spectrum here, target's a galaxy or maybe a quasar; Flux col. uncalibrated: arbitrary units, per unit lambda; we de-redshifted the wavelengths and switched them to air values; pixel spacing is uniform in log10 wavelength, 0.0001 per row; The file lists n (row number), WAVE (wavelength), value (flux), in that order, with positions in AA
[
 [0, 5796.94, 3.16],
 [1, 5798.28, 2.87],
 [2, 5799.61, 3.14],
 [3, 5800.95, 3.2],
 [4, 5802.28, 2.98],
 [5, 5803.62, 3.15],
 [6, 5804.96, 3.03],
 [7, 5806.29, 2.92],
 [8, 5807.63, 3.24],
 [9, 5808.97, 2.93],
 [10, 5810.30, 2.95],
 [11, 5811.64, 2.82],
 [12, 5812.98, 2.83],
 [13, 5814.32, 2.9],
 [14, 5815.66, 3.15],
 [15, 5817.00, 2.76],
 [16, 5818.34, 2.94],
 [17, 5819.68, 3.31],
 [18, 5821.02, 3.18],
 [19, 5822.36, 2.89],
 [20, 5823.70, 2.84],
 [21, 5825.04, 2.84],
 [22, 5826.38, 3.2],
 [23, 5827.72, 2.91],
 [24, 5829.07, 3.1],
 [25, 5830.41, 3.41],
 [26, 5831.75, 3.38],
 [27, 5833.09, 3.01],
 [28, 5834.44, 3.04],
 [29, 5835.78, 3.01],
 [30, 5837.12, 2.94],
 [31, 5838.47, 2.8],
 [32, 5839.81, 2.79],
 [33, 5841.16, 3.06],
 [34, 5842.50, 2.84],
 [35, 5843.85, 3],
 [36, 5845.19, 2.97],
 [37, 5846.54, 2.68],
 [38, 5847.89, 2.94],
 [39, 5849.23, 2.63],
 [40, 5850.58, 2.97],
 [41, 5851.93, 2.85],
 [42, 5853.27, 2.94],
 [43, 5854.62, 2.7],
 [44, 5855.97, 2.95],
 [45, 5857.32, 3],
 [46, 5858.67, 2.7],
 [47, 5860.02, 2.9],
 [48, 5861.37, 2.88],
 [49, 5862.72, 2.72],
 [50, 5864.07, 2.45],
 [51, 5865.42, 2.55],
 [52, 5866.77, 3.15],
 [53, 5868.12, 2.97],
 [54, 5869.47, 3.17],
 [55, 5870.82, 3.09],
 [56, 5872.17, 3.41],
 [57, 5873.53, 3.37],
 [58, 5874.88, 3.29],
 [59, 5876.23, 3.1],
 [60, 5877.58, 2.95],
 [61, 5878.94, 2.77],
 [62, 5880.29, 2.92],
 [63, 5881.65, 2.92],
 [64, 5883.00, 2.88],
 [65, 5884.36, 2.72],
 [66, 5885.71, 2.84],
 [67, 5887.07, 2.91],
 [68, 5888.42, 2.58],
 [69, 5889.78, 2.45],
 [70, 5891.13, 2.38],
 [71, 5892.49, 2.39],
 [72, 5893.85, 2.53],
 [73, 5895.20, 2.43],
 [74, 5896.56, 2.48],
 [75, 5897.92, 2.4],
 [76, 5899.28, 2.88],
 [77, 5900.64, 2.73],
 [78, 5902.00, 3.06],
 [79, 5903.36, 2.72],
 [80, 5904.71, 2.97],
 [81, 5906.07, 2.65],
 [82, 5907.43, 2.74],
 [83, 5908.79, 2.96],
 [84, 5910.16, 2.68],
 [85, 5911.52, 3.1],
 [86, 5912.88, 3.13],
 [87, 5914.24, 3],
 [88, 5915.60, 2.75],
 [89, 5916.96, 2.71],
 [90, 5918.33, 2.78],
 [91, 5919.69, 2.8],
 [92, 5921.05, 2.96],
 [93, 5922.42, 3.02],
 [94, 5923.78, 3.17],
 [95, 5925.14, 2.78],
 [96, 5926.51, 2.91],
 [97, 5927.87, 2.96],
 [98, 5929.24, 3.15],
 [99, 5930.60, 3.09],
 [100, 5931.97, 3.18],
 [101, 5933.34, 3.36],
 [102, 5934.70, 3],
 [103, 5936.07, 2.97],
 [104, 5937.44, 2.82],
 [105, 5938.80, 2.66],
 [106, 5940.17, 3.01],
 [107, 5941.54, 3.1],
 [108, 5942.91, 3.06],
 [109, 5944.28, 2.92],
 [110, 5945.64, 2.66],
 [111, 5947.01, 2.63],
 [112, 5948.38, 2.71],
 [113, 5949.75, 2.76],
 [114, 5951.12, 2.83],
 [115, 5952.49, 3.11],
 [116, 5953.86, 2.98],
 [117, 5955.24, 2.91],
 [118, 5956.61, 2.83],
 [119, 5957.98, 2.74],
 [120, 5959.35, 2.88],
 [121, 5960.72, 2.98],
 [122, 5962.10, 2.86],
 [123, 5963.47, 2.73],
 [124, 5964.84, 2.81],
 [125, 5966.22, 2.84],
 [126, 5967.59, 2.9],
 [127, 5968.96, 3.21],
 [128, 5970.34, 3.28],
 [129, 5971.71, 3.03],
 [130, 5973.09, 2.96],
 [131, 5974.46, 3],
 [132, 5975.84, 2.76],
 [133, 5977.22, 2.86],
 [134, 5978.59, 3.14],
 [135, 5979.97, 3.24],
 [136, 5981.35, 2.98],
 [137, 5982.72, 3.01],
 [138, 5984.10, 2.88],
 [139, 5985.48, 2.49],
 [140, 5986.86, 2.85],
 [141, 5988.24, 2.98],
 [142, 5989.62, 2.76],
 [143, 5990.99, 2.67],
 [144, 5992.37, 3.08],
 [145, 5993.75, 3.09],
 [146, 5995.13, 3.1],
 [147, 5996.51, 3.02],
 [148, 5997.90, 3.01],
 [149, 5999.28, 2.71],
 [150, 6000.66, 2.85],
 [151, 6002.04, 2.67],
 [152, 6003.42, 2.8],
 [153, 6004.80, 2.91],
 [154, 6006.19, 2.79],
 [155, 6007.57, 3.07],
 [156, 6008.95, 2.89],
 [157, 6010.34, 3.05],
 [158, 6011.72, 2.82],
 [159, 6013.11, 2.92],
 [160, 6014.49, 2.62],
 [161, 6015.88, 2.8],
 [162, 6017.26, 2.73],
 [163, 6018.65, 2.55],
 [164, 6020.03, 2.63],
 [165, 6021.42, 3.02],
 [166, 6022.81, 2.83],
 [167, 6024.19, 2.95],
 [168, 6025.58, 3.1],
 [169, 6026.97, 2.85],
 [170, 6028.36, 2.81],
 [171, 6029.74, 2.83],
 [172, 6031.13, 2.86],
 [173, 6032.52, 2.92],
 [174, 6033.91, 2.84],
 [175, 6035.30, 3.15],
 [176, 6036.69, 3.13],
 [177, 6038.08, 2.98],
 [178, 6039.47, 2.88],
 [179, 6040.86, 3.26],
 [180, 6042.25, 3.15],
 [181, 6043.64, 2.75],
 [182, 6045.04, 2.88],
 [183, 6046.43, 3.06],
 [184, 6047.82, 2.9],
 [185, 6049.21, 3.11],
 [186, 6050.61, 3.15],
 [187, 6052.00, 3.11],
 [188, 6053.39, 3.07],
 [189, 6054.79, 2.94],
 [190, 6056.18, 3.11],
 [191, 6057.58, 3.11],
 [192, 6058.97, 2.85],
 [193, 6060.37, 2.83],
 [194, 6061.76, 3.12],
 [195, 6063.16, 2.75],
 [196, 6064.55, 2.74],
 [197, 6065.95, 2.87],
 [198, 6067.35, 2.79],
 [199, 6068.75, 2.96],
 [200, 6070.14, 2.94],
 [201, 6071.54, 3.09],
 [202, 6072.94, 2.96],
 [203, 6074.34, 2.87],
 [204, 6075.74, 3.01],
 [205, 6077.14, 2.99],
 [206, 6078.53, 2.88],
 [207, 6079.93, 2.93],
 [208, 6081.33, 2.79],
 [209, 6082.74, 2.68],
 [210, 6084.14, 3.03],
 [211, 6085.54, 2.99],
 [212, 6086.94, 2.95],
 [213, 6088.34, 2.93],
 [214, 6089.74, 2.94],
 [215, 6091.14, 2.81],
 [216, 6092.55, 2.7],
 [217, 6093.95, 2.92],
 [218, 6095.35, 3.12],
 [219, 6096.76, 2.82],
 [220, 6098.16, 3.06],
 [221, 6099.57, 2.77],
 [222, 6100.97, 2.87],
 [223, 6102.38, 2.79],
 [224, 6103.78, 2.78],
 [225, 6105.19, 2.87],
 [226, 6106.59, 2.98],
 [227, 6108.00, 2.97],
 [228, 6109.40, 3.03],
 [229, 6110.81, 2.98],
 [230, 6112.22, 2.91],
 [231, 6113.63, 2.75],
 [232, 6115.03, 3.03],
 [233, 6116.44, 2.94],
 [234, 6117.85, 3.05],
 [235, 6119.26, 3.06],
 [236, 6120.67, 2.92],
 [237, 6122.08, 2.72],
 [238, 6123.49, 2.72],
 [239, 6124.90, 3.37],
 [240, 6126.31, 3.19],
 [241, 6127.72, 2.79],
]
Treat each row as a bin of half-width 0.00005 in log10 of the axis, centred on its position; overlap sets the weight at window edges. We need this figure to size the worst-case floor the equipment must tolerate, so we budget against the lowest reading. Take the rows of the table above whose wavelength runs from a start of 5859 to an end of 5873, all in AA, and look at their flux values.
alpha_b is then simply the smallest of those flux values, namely 2.45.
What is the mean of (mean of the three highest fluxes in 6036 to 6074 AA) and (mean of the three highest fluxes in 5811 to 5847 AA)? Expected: 3.28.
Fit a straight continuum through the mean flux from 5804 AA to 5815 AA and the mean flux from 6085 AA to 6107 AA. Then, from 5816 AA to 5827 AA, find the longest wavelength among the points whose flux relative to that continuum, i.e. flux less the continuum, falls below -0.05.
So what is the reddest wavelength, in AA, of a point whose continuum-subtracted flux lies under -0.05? 5825.04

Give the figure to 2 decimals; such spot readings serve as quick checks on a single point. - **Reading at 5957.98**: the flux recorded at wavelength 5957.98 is 2.74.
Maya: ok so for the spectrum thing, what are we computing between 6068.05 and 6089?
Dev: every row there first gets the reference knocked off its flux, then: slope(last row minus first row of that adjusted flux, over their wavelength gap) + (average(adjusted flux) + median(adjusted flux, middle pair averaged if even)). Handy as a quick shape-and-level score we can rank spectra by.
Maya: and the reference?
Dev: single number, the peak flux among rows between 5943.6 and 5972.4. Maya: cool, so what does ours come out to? -0.68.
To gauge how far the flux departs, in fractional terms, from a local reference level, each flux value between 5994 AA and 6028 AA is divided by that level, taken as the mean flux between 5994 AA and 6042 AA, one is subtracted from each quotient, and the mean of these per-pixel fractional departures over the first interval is -0.011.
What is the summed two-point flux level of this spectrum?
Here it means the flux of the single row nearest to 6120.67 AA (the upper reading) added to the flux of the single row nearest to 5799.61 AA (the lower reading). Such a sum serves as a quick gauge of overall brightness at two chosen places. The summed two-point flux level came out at 6.06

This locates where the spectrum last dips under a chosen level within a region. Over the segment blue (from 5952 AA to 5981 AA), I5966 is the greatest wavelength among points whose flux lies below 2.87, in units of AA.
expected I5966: 5977.22 AA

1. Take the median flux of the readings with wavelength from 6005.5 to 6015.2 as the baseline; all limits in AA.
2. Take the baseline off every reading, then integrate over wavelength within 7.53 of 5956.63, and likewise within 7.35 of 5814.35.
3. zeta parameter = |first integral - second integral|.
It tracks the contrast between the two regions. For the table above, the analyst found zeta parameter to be 1.9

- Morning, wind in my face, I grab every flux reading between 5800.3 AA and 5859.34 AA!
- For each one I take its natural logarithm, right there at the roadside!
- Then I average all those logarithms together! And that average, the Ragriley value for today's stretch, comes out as 1.09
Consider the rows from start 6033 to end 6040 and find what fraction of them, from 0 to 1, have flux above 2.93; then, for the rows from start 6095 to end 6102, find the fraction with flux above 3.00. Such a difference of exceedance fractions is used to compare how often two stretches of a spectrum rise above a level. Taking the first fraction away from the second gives -0.20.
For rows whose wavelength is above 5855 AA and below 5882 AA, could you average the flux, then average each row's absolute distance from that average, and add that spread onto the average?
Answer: 3.15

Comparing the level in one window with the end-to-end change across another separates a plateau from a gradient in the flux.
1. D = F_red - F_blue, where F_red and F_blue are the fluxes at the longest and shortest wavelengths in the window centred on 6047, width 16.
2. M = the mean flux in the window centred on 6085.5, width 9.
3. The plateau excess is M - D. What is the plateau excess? 2.84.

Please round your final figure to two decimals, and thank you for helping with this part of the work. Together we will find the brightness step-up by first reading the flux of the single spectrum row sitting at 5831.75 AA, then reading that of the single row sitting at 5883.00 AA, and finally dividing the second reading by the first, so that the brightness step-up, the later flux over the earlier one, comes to 0.85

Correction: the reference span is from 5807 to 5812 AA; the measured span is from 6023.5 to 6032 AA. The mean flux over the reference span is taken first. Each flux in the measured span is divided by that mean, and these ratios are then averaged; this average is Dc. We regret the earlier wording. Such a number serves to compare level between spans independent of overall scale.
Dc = 0.97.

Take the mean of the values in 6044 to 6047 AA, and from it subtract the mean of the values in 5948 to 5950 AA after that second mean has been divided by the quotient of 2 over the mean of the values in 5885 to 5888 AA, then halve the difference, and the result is -0.48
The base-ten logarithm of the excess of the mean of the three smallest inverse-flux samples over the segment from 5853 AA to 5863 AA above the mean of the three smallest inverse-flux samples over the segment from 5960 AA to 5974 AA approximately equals -1.66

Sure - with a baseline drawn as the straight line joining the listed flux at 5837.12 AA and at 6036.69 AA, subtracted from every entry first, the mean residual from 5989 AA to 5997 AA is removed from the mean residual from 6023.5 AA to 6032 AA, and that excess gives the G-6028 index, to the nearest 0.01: -0.09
